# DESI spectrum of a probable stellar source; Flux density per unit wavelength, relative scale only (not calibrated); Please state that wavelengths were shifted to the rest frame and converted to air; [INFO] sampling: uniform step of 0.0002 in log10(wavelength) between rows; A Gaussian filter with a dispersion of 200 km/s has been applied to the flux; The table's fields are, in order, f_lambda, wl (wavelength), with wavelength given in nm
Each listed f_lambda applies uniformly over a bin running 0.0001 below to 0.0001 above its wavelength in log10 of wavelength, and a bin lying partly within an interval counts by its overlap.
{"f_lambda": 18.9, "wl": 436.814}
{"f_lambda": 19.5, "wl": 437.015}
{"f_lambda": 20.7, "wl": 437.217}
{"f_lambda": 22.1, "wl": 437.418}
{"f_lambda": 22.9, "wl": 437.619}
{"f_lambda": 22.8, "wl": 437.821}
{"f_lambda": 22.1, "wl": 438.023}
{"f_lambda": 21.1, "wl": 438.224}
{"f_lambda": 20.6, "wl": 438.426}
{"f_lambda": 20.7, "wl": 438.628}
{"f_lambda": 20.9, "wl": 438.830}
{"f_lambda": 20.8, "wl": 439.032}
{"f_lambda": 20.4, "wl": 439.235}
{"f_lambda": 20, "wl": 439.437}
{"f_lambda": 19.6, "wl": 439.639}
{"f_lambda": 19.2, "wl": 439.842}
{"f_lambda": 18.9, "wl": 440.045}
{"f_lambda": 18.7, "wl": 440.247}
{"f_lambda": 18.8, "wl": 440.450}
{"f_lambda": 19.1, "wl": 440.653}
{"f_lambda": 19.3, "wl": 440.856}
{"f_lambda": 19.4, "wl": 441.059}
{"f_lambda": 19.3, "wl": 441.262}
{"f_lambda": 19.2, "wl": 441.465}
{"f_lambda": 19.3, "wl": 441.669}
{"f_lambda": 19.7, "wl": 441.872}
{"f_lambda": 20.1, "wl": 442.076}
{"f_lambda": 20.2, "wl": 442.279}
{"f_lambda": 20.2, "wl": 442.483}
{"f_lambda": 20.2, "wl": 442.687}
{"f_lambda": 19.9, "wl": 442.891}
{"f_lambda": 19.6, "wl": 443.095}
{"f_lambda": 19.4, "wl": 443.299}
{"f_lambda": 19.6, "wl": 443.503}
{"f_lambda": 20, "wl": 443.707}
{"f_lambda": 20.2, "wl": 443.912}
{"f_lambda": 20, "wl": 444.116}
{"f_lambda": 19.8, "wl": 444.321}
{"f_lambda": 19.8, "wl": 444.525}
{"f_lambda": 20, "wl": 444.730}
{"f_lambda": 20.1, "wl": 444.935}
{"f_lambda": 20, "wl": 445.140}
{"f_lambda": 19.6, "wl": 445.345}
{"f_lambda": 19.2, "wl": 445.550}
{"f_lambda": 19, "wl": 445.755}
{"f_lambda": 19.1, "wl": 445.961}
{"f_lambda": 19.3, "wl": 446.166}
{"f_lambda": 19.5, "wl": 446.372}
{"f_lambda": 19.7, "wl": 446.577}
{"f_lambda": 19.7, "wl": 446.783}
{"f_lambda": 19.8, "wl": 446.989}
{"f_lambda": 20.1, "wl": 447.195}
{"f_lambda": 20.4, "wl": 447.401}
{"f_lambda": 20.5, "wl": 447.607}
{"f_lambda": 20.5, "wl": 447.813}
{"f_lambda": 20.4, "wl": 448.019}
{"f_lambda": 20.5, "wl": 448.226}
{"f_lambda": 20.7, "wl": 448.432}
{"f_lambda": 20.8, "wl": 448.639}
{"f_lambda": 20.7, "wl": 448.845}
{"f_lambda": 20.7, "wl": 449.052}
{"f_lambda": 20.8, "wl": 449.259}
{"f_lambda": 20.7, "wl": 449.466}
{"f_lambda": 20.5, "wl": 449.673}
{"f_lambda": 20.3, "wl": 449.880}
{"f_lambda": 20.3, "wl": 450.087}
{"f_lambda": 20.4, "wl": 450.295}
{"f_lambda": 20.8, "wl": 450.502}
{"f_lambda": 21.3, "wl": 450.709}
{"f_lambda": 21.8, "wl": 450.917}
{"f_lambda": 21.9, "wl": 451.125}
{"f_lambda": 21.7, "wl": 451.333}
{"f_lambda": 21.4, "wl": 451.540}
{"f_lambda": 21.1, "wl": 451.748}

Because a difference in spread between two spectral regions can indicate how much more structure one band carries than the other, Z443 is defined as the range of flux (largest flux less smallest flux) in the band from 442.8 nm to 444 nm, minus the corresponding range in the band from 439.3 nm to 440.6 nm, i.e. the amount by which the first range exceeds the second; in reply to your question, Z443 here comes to -0.5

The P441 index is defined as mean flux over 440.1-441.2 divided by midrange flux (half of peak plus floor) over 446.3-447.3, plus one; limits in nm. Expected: 1.96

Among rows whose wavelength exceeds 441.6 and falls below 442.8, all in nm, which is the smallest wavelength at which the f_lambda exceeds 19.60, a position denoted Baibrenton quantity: 441.872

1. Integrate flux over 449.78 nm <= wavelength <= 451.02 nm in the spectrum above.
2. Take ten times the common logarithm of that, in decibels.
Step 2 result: 14.1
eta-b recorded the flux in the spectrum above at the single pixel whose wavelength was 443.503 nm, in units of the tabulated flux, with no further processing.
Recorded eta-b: 19.6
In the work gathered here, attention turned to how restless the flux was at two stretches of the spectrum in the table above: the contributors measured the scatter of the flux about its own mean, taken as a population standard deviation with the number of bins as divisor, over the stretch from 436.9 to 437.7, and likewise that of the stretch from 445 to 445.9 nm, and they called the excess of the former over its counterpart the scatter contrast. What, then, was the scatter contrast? 0.92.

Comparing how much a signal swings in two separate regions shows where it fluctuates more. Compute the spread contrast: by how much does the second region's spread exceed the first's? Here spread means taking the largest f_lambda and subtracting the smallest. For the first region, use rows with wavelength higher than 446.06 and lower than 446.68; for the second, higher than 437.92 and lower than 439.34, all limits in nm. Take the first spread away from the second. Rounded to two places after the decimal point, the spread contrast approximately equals 1.30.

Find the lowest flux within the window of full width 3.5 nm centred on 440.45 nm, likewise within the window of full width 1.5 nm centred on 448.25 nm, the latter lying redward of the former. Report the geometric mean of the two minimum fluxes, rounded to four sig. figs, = 19.53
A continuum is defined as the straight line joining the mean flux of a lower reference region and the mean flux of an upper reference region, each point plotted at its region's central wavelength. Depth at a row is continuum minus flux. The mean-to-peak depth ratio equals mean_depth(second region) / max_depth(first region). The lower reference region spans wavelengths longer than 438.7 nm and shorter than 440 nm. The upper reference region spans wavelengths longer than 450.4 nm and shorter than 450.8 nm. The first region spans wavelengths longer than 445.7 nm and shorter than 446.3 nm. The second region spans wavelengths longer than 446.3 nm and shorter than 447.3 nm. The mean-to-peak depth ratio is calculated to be 0.59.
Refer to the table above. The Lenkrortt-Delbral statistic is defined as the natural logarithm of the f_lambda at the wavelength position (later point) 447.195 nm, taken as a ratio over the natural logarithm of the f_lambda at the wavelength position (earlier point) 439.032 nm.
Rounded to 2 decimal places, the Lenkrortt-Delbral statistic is 0.99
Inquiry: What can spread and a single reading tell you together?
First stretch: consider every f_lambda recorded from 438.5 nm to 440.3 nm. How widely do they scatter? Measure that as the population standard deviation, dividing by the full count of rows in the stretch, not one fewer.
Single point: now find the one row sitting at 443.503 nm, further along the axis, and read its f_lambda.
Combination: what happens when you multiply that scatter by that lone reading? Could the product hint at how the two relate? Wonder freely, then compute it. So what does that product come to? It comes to 16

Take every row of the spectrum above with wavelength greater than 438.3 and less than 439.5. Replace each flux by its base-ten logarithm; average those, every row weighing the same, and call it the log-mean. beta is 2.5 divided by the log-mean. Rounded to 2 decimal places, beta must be 1.90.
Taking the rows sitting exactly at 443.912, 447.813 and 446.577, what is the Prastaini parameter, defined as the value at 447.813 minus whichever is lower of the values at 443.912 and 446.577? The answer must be 0.80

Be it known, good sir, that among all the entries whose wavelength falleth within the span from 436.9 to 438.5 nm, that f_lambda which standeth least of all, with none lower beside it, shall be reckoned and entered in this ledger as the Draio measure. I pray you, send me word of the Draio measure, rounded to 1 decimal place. 19.5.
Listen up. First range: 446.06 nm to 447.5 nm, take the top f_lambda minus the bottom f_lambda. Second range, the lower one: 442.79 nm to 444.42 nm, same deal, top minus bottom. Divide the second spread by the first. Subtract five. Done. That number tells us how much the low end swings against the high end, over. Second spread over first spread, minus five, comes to -4.3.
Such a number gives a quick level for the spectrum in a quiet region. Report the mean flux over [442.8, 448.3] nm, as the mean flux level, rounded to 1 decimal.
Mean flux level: 19.8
